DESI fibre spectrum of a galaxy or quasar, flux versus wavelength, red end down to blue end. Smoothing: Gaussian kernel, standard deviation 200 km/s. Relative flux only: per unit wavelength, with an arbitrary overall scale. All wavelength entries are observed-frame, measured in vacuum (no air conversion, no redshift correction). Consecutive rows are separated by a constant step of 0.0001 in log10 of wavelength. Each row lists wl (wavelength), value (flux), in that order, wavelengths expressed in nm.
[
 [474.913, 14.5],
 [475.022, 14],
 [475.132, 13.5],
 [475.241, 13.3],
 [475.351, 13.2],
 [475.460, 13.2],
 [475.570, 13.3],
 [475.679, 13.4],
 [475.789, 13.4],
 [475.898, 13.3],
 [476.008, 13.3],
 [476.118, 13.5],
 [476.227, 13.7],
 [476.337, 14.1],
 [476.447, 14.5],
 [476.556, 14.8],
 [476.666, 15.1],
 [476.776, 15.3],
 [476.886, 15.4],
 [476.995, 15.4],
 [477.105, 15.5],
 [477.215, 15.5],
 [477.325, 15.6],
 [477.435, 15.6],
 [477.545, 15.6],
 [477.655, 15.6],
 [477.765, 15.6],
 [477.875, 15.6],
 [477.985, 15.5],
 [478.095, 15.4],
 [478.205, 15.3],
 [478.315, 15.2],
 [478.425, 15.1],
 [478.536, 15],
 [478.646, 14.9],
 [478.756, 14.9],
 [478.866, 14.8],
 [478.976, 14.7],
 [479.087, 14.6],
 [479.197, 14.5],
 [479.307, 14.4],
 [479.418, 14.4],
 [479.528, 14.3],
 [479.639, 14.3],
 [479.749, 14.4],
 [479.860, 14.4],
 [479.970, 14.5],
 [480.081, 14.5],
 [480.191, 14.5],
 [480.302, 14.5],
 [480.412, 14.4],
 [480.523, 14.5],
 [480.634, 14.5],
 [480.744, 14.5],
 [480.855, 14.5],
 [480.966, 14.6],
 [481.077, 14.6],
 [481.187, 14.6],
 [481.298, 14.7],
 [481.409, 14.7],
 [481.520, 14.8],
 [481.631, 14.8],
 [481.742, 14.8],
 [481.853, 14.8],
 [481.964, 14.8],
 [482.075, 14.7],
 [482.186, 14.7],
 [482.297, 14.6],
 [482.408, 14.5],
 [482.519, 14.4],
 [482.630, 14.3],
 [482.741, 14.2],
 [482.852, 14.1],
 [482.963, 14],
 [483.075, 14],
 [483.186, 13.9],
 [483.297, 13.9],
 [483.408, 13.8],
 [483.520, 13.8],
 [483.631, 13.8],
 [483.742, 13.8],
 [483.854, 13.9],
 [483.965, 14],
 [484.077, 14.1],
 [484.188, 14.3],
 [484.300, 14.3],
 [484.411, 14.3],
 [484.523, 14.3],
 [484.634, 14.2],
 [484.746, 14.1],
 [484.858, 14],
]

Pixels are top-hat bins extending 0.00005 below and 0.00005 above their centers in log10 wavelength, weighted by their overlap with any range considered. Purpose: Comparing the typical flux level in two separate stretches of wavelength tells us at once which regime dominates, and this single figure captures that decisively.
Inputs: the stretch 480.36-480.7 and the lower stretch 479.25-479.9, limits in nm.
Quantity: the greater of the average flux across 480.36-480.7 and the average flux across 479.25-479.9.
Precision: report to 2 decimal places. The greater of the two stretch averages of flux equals 14.47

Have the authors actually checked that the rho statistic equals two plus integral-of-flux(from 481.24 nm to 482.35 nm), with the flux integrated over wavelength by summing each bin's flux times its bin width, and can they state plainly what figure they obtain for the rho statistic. 18.4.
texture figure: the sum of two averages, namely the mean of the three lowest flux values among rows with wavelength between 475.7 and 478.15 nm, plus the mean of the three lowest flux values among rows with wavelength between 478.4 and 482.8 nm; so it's 27.6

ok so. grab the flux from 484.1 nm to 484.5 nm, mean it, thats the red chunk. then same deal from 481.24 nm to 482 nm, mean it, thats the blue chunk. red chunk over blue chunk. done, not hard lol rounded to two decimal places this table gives 0.97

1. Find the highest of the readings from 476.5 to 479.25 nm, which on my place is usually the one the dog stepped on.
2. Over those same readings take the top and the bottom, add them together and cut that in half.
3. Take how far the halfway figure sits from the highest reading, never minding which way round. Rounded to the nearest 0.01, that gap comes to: 0.55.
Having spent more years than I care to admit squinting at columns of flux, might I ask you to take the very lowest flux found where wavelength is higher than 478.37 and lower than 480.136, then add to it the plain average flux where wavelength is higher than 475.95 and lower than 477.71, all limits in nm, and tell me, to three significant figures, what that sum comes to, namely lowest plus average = 29.2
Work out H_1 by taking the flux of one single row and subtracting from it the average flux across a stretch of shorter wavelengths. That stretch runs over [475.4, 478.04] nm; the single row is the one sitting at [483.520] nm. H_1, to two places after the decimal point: -0.86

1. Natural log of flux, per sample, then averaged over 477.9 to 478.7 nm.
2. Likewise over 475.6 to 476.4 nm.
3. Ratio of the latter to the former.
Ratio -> 0.96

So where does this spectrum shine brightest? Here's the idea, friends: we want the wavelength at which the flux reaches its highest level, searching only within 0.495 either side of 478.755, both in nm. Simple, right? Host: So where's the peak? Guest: 478.315 nm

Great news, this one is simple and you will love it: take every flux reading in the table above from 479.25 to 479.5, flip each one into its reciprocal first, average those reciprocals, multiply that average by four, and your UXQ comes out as 0.278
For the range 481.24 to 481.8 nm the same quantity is 0.271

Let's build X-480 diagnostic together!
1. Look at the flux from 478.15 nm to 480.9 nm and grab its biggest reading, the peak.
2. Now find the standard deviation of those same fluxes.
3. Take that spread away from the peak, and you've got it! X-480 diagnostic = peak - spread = 15.02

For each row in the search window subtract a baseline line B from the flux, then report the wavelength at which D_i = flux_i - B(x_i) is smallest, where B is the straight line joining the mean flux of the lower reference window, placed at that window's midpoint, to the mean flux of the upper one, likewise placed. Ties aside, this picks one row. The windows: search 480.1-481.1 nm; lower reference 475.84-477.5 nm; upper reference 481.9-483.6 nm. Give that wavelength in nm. 480.412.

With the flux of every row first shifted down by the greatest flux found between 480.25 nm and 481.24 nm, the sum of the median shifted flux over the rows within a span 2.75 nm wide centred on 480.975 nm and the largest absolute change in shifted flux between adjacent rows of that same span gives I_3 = 0.1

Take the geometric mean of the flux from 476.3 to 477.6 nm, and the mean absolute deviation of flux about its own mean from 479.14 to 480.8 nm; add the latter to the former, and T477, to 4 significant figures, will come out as 15.26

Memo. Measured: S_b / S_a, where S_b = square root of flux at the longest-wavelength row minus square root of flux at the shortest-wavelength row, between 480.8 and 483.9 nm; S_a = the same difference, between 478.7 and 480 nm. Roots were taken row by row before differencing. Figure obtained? 1.5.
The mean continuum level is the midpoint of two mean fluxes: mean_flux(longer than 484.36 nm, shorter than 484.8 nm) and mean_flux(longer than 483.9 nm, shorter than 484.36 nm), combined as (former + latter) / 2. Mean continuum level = 14.2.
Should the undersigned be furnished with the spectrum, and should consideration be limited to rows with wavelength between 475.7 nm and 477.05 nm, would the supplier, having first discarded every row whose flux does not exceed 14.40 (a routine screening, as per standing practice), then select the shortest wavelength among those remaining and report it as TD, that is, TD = 476.447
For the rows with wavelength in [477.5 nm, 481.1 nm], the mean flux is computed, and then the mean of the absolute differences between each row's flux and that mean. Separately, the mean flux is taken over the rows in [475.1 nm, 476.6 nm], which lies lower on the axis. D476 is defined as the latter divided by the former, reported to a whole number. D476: 36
